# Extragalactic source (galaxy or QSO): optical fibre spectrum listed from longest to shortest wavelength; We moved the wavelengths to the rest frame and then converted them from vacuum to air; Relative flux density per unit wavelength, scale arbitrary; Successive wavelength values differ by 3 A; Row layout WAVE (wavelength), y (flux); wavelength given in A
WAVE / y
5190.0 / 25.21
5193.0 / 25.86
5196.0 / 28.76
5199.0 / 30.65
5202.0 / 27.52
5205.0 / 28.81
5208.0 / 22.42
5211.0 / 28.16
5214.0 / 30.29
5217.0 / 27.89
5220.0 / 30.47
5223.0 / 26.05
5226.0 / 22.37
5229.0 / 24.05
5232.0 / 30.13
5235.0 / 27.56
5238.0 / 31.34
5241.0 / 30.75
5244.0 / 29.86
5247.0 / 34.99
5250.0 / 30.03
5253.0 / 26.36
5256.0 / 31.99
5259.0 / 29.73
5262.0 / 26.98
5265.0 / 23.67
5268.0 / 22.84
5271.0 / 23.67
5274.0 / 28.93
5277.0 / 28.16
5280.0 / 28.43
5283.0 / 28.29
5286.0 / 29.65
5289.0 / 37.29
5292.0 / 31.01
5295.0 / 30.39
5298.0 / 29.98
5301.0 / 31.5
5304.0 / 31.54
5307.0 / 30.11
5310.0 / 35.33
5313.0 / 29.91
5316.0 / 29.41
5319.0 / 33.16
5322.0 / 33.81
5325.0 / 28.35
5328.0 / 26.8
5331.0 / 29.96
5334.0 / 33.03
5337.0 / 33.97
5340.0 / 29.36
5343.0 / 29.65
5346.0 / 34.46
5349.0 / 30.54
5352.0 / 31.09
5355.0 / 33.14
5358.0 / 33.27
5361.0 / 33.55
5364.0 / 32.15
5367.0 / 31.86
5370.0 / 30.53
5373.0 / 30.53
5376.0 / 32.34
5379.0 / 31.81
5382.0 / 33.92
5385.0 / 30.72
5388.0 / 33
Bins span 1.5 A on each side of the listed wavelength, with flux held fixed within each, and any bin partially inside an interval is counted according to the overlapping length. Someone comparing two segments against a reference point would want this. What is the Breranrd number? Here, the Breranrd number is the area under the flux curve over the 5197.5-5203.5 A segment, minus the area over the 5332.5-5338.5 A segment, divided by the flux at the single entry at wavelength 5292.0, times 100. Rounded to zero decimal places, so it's -85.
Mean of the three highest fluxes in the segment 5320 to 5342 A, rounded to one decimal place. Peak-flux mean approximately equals 33.6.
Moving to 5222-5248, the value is 32.4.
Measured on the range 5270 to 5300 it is 32.9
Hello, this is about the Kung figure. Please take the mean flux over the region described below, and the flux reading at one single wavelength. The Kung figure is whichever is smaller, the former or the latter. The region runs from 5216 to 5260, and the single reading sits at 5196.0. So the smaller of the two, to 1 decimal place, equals 28.8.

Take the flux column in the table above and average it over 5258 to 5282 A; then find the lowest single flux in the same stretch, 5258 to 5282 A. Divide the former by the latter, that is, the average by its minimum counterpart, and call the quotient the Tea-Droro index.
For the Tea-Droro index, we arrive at 1.16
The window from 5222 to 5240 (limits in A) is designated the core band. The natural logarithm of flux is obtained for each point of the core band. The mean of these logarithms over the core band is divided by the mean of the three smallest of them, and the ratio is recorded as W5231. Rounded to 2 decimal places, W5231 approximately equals 1.03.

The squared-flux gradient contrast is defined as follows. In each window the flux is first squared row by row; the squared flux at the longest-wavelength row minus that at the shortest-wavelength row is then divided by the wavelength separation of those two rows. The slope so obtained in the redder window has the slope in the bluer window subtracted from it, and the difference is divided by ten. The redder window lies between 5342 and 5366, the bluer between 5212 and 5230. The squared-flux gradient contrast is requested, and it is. 3.0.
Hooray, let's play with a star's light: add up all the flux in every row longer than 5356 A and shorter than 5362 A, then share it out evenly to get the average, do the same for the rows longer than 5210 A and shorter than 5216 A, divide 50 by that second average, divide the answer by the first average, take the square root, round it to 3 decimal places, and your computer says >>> 0.226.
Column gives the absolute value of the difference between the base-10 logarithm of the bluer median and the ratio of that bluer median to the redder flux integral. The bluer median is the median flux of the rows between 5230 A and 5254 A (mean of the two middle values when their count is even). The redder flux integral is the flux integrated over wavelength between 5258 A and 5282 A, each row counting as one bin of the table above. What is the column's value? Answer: 1.431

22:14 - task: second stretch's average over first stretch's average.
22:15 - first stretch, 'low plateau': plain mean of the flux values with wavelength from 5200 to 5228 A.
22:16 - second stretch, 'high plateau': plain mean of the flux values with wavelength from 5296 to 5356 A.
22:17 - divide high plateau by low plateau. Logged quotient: 1.15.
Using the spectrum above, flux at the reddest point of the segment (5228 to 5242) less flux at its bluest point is 7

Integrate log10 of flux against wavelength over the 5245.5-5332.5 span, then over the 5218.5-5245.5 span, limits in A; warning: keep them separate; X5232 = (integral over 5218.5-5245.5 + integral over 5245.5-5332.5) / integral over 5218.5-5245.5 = 4.3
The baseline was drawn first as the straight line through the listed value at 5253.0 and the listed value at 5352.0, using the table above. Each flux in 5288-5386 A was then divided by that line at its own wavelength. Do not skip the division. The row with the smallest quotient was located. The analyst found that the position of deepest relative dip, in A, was 5328.0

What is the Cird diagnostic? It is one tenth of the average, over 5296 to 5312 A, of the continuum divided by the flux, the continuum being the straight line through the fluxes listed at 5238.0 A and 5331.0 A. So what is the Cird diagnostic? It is 0.096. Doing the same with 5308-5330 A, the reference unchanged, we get 0.098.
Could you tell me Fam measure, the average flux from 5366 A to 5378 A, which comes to 31.3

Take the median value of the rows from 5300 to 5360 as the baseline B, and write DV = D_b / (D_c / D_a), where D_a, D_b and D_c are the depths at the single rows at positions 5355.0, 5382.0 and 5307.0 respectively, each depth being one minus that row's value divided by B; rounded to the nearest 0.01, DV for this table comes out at 0.13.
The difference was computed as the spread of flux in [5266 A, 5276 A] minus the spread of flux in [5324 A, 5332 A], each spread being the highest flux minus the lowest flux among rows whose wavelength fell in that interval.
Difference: 3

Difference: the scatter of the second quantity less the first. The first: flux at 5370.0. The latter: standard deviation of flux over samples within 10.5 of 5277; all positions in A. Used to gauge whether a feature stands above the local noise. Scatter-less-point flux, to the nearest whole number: -28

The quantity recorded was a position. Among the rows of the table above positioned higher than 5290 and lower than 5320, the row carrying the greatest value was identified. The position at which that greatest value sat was 5310.0 A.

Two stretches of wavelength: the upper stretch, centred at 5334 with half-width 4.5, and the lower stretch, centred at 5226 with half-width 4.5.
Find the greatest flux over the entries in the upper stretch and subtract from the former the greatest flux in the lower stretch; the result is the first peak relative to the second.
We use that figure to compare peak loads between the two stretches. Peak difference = 7.9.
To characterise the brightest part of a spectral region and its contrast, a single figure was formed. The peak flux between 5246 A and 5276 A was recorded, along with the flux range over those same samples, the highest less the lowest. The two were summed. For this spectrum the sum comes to 47.1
